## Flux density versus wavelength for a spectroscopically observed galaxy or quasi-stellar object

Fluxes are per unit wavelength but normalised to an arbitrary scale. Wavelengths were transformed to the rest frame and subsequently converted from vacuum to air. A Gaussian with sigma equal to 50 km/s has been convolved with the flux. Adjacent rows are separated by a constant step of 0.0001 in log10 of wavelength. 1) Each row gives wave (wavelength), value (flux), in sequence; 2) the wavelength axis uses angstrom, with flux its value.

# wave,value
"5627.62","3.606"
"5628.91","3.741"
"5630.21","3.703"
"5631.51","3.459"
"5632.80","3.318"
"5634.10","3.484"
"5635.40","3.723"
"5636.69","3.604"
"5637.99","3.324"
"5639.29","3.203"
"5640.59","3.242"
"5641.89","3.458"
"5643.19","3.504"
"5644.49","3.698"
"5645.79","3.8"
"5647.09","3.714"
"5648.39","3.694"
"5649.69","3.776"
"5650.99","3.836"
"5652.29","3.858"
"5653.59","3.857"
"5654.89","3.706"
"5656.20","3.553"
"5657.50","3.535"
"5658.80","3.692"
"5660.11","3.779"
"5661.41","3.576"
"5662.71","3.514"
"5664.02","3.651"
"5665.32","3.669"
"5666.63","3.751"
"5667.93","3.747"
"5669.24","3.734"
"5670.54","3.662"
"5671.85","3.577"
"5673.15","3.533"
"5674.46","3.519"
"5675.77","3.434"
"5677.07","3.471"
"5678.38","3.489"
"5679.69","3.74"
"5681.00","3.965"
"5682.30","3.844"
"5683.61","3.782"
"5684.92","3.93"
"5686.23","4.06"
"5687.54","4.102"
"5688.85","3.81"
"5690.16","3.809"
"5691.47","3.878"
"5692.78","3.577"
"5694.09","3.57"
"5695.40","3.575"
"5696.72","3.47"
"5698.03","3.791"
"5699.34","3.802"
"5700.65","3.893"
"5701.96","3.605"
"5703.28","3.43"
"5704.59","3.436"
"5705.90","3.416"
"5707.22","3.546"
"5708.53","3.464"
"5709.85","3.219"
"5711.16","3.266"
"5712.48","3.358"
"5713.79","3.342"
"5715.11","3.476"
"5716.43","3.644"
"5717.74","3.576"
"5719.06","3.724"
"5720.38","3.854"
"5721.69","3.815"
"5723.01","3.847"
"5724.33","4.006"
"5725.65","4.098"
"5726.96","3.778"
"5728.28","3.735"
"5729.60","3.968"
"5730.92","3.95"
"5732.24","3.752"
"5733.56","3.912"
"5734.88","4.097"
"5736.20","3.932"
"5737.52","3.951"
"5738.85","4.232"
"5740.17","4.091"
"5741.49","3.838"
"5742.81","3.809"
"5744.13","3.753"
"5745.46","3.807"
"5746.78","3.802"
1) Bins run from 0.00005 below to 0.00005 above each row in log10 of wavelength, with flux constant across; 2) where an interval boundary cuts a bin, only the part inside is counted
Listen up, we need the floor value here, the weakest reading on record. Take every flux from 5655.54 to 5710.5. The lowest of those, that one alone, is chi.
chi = 3.219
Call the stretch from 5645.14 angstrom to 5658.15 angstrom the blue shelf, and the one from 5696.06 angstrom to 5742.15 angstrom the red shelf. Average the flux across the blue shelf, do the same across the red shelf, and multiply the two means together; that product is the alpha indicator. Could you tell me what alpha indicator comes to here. 13.9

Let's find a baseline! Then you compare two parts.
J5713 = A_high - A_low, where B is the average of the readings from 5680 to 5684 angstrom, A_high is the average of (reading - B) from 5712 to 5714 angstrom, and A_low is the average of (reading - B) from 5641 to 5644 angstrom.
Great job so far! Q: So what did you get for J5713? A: -0.1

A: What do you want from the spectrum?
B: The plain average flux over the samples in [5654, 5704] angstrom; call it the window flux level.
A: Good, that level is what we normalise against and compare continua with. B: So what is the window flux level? 3.69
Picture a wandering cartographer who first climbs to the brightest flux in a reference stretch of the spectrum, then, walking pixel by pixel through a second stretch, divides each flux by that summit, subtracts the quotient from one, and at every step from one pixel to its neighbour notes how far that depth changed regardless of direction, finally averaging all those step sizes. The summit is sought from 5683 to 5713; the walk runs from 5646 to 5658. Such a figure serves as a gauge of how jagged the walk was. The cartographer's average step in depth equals 0.02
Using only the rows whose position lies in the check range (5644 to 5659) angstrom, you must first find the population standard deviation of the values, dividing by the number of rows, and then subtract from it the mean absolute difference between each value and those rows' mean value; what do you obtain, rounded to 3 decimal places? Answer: 0.020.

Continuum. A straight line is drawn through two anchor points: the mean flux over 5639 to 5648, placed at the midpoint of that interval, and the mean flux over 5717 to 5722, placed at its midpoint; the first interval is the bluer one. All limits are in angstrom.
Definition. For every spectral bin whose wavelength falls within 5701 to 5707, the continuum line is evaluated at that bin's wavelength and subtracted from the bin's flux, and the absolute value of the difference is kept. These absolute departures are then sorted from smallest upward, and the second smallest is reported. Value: 0.26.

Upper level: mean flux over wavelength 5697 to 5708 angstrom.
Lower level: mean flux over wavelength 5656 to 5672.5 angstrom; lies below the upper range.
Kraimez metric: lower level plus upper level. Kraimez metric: 7.26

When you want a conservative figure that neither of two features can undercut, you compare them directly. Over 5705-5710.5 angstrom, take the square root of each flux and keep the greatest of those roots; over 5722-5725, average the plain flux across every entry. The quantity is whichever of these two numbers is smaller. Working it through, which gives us 1.88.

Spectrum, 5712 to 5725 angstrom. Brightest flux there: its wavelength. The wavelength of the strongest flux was 5724.33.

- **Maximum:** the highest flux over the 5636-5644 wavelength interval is 3.604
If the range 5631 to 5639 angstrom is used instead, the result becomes 3.723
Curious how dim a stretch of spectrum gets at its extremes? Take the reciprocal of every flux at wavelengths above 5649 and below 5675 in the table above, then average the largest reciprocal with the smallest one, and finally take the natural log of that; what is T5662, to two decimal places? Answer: -1.30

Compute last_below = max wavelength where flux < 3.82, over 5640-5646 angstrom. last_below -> 5645.79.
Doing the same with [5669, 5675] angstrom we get 5674.46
